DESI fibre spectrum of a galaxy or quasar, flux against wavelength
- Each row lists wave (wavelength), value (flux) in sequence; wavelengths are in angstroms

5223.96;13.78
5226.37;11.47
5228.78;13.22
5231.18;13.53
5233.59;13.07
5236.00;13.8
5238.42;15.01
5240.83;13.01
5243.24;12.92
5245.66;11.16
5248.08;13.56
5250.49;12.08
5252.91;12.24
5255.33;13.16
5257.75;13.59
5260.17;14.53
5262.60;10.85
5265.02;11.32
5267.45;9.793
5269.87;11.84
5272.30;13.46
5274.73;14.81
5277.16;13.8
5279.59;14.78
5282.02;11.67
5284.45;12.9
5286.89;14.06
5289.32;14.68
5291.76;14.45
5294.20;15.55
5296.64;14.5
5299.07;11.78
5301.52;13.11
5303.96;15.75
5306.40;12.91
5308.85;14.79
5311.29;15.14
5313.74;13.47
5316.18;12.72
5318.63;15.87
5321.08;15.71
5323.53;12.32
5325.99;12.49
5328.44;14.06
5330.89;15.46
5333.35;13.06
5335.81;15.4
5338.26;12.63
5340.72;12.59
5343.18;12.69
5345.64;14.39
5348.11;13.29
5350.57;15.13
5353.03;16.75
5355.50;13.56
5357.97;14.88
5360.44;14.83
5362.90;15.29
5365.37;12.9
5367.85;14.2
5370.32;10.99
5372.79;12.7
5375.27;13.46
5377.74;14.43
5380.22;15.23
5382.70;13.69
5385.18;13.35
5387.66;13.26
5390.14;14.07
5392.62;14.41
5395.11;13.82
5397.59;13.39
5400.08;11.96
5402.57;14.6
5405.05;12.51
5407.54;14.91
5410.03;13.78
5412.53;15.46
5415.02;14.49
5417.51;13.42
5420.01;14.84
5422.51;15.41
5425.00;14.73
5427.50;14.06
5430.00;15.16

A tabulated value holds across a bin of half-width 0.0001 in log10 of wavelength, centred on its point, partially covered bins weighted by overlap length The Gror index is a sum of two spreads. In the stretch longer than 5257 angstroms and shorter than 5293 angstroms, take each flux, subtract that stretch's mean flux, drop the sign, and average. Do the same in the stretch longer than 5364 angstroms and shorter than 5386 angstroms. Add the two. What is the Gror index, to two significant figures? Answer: 2.2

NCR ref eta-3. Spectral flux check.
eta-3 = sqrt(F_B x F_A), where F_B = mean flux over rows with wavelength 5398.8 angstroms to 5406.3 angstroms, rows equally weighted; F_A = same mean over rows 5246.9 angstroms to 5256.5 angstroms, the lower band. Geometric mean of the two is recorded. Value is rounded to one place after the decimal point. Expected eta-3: 12.9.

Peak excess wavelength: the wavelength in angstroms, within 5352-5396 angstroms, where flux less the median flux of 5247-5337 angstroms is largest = 5353.03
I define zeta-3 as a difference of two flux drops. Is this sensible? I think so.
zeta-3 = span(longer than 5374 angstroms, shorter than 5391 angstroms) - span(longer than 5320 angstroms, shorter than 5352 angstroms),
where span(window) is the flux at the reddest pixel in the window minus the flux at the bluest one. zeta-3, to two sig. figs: 1.2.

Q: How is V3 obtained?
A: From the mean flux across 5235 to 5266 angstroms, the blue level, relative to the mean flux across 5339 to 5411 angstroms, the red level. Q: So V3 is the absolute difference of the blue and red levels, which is 1.0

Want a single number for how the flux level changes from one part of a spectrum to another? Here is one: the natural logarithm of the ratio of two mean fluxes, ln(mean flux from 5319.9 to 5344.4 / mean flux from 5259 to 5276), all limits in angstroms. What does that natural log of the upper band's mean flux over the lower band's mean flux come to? 0.10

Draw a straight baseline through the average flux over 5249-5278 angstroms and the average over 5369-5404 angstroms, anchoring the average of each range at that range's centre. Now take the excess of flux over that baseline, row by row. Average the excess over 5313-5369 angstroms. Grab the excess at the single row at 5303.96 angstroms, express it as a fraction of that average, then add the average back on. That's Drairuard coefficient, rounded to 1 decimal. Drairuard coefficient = 4.1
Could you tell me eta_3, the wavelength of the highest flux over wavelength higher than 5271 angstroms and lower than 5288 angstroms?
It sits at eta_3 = 5274.73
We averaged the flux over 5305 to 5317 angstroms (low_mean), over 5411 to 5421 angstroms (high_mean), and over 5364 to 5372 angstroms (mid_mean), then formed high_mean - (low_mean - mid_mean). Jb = 13.4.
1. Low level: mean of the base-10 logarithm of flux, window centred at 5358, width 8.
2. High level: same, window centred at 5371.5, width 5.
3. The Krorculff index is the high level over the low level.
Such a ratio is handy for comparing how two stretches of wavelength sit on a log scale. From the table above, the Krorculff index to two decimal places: 0.93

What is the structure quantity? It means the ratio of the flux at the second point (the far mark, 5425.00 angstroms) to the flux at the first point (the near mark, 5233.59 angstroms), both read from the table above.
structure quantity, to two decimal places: 1.13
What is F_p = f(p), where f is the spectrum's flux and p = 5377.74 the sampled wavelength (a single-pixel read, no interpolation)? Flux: 14.43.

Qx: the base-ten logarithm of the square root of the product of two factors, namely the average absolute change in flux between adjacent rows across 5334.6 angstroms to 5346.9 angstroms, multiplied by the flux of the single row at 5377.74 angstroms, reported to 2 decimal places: 0.61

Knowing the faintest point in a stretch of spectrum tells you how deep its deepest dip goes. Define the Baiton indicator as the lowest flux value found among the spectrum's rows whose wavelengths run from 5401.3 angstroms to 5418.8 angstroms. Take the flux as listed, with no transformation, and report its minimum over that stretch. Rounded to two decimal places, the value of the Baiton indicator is 12.51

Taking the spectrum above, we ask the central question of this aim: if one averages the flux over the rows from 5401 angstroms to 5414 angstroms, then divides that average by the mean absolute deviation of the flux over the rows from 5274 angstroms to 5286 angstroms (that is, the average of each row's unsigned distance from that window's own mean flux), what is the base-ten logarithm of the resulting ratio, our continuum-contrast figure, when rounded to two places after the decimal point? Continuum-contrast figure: 1.13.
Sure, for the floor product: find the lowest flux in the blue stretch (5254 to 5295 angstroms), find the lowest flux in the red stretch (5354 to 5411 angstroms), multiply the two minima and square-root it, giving 10.4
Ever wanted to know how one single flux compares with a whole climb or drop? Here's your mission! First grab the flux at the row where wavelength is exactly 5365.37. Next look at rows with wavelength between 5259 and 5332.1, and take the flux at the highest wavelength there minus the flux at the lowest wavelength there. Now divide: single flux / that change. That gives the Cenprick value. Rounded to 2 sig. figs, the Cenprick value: 14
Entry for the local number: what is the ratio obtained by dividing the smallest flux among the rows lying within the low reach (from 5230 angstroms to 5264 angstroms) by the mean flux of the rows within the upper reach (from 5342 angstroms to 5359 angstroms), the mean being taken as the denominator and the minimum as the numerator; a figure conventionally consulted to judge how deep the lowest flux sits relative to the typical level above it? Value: 0.75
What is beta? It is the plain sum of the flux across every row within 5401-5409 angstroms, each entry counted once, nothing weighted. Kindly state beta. 42.0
